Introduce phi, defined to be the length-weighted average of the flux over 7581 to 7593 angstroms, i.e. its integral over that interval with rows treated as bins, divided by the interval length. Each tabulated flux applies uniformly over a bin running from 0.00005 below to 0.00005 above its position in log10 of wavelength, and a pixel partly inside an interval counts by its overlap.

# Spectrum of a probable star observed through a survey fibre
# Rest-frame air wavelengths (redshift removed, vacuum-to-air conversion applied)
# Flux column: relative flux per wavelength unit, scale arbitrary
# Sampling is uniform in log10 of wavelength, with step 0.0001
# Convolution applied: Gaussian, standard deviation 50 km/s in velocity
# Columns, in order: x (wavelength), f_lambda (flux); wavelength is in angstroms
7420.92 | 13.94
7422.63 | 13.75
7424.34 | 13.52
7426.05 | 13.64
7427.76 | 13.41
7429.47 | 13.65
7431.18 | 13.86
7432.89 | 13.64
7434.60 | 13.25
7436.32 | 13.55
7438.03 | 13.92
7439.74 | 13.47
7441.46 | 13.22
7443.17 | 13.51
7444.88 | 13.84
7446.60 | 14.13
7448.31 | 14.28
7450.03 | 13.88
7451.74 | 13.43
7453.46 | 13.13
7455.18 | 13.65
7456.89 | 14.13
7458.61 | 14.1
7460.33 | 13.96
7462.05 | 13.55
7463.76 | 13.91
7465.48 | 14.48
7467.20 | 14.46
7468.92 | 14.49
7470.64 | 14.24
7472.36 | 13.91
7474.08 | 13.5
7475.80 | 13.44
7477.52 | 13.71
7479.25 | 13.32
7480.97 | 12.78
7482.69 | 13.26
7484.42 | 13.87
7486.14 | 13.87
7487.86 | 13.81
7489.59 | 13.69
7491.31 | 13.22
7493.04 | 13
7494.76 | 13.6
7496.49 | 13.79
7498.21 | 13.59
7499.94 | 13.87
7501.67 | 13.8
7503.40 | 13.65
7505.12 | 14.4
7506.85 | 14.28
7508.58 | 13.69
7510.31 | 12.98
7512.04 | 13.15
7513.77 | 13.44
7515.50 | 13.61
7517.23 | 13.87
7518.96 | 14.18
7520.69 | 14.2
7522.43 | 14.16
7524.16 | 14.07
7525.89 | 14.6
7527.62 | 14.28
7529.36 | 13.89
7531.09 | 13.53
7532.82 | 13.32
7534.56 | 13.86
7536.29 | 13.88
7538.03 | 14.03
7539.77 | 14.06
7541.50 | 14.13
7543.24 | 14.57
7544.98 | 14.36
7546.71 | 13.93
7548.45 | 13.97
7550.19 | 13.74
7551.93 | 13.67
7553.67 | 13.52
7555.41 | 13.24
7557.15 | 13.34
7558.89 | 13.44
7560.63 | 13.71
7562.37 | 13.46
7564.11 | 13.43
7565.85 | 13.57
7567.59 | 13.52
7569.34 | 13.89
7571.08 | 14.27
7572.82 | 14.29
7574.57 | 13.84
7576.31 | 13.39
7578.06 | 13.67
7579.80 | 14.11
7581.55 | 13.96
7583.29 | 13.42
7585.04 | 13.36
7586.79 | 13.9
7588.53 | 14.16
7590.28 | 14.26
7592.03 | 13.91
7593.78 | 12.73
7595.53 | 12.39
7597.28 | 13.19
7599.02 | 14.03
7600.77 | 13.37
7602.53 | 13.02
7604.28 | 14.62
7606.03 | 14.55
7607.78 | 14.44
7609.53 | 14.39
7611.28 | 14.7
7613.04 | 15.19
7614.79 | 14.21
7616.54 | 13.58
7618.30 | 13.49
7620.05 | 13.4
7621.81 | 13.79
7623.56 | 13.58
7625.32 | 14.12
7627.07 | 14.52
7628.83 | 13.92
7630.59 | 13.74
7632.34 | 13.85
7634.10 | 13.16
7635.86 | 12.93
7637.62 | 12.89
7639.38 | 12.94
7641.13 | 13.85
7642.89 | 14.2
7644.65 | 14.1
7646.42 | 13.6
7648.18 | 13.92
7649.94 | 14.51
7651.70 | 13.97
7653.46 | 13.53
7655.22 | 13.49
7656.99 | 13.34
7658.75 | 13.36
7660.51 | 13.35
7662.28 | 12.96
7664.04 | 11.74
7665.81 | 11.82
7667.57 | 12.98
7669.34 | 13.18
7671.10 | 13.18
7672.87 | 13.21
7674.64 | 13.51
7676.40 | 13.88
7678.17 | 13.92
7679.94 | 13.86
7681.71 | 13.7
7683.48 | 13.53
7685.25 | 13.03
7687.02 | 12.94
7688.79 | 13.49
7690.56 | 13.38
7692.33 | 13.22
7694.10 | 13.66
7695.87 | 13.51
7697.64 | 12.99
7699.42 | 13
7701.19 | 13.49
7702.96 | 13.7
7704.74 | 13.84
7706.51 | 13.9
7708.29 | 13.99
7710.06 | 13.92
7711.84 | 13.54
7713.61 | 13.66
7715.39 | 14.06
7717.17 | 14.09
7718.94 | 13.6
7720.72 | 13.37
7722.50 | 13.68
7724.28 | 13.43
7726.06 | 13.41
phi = 13.84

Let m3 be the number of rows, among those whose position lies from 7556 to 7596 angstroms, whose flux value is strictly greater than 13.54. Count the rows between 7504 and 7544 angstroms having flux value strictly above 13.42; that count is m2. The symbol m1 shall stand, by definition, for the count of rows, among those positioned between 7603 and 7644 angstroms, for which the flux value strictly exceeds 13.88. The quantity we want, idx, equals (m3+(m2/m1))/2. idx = 7.4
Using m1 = 11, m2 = 20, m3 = 13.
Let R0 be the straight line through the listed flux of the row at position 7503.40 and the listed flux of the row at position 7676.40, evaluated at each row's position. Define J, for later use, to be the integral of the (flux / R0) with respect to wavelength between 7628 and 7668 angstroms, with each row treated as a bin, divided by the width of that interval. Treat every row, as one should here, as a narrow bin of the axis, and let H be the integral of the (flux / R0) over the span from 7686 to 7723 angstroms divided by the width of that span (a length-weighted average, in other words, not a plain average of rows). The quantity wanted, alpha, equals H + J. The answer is 1.94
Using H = 0.98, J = 0.97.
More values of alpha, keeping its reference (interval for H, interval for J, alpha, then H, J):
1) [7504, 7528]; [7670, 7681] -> 2.00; 1.02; 0.98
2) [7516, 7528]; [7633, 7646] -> 2.01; 1.04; 0.97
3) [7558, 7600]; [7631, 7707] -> 1.96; 0.99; 0.97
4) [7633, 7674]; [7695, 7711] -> 1.94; 0.96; 0.98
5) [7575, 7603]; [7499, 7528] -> 2.00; 0.99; 1.02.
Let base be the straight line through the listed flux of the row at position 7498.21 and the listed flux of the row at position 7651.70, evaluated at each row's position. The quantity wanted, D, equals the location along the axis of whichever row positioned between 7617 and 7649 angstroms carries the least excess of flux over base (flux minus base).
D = 7637.62 angstroms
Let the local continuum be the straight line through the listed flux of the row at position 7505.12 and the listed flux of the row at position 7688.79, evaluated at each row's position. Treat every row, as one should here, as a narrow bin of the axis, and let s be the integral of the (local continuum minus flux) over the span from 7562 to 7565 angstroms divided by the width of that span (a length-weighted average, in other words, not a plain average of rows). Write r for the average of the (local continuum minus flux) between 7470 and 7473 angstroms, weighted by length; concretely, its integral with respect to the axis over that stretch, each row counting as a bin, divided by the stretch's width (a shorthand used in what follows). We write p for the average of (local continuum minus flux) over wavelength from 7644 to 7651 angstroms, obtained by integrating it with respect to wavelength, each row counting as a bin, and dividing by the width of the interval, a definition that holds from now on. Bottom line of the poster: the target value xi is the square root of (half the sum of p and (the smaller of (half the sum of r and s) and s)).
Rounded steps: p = -0.3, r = 0.49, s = 0.67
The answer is 0.4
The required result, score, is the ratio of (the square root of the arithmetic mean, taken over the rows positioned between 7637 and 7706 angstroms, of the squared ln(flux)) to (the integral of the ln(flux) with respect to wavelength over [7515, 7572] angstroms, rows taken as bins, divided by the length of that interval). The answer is 0.99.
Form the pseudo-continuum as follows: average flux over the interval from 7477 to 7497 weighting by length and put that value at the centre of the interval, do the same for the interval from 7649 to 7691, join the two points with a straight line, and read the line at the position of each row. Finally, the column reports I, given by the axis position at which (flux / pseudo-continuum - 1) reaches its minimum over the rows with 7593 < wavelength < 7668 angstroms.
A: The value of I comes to 7664.04 angstroms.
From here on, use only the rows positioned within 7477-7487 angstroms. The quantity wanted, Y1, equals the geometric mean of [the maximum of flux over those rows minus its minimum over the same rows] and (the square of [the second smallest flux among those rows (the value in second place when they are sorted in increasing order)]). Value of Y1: 13.8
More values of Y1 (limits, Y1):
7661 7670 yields 14.2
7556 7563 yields 8.2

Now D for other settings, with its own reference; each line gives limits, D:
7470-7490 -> 7480.97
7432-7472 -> 7453.46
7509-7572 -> 7510.31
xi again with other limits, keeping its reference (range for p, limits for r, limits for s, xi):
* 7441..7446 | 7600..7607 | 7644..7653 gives 0.6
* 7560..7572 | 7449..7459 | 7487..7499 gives 0.8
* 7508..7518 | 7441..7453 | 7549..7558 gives 0.9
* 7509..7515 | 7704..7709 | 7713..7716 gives 0.6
